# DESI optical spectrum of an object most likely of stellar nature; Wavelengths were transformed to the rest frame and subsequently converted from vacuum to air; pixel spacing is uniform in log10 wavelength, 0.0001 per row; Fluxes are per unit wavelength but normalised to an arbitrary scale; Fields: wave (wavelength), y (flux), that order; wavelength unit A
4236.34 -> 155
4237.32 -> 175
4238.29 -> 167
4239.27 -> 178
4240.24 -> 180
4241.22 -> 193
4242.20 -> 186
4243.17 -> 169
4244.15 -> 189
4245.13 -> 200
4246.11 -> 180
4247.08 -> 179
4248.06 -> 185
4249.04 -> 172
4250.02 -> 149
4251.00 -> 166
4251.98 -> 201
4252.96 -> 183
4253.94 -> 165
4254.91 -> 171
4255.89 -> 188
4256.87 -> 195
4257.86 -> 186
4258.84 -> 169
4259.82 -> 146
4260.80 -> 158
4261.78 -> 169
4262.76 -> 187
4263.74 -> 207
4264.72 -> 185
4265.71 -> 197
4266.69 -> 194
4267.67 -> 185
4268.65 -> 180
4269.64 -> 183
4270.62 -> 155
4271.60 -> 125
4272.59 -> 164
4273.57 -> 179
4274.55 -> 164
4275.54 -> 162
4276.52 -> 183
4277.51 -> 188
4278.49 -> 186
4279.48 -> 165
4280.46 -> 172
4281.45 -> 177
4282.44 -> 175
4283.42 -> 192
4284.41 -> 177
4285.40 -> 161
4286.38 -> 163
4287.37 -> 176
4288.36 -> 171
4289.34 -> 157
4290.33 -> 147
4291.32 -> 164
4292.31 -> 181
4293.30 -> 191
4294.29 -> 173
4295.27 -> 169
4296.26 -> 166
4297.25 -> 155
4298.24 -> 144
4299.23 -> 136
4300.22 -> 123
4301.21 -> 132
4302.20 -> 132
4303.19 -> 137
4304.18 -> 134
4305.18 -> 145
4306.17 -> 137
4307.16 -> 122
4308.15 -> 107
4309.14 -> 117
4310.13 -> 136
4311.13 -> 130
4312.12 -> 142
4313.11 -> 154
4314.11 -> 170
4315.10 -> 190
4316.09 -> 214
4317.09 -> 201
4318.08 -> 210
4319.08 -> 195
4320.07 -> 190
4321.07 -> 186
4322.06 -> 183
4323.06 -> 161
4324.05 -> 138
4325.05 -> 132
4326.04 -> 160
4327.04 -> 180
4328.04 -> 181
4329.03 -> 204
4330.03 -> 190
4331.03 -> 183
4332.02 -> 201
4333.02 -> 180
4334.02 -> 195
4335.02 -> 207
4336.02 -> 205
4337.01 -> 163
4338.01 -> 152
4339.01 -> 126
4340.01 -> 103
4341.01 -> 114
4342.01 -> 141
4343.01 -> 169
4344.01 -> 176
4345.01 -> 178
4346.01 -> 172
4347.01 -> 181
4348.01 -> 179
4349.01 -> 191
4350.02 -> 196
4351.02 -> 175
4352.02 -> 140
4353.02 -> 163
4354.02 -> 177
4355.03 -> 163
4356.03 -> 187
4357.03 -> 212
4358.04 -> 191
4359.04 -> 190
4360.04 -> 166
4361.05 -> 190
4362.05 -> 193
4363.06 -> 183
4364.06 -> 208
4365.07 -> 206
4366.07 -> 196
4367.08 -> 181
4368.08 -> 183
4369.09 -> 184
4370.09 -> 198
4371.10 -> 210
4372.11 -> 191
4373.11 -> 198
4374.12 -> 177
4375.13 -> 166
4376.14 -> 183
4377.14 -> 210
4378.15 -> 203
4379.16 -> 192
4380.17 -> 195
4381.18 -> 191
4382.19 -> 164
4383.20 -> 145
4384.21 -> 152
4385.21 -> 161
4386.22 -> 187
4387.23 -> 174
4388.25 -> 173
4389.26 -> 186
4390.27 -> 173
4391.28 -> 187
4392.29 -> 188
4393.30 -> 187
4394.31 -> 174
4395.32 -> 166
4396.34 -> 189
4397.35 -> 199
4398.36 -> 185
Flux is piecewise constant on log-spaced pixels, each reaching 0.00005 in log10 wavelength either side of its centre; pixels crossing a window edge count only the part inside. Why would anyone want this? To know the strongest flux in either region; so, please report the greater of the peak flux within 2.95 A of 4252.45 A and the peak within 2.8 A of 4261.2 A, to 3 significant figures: 207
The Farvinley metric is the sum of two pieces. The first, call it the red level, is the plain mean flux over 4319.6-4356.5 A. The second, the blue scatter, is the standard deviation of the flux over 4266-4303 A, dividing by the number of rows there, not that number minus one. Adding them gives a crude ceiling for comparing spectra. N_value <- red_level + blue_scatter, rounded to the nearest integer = 190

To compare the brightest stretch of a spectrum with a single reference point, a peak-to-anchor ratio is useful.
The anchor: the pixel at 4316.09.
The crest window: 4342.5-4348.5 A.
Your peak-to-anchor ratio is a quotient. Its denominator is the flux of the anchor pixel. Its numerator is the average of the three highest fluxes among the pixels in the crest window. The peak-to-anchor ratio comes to 0.84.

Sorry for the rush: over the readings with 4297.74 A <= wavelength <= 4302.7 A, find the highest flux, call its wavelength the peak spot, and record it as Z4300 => 4298.24 A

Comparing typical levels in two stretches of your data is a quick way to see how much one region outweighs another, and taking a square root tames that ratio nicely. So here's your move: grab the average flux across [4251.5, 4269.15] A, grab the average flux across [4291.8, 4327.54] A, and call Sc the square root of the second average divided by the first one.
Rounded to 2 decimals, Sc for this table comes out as 0.93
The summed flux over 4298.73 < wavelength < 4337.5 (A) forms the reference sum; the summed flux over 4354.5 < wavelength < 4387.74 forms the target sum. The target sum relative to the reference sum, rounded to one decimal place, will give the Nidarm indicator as 1.0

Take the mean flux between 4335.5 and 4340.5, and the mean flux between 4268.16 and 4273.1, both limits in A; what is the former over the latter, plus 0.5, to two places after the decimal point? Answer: 1.43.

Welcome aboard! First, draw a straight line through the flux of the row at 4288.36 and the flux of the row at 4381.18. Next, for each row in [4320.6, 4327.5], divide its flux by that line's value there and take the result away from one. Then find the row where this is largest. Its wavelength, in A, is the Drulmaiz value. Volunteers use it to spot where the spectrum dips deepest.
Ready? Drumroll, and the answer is 4325.05 A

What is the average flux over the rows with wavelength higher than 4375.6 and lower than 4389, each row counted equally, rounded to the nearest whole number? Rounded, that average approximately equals 179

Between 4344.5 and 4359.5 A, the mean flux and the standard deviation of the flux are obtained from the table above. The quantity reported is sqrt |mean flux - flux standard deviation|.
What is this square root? 12.8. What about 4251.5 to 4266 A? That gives 12.8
